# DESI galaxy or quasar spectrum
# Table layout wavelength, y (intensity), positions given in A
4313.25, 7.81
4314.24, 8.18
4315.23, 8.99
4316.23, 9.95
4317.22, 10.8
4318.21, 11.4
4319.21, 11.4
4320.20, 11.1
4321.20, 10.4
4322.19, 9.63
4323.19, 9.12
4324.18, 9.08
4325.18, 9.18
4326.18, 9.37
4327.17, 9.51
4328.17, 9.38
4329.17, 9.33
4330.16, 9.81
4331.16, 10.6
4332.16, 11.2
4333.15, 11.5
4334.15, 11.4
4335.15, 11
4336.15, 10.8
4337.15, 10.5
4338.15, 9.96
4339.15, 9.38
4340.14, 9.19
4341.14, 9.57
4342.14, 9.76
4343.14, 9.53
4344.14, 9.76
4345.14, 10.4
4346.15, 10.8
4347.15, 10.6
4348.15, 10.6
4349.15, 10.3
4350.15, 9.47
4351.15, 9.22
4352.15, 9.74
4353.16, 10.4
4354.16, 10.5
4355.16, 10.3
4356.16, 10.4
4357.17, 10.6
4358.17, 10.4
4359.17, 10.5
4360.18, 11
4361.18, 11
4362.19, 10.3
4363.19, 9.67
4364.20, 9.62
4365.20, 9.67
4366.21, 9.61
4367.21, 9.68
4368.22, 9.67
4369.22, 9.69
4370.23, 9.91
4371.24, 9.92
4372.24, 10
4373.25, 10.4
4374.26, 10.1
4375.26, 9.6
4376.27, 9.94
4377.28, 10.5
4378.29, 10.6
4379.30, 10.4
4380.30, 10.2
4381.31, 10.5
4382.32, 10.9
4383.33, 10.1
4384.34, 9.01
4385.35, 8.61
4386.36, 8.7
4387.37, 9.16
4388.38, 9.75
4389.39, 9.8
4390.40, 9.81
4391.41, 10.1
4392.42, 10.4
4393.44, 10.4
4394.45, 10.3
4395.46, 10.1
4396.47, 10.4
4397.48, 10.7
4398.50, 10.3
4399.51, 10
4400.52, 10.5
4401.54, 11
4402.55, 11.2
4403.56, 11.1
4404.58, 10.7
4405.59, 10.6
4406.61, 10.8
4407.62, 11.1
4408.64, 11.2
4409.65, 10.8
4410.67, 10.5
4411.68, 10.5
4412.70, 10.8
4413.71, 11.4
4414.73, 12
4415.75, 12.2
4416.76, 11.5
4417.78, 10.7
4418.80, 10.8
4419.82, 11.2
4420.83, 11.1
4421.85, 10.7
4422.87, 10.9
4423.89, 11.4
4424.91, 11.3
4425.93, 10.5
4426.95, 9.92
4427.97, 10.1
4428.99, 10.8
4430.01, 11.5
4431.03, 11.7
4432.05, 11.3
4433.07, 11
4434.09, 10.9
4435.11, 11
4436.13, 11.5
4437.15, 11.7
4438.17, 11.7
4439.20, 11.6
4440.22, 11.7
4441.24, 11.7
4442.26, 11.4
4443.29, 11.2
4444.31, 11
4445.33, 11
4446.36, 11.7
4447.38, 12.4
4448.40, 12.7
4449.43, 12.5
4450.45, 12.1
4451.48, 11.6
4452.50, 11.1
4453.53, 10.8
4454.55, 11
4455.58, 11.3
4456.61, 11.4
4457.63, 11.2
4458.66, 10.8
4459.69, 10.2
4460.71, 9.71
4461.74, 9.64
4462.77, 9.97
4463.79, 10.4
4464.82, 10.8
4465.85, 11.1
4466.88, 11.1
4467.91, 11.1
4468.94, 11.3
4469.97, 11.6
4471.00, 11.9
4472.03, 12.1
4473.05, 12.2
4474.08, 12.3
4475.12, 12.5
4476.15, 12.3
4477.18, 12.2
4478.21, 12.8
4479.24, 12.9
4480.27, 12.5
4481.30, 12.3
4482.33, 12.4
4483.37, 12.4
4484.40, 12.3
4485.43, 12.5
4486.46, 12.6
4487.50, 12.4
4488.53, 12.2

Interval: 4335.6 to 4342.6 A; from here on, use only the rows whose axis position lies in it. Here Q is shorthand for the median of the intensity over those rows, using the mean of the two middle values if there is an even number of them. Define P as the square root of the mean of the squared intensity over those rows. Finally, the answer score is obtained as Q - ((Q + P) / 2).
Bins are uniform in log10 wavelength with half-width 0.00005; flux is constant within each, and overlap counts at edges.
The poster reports -0.07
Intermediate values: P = 9.9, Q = 9.8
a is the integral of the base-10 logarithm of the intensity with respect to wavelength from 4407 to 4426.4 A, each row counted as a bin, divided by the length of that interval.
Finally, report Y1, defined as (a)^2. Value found 1.09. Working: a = 1.04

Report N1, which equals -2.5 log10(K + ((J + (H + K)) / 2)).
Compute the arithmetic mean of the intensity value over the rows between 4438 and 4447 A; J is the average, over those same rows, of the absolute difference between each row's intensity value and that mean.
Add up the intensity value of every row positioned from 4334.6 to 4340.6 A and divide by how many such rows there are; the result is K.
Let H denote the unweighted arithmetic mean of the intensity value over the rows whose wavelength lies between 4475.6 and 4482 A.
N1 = -3.34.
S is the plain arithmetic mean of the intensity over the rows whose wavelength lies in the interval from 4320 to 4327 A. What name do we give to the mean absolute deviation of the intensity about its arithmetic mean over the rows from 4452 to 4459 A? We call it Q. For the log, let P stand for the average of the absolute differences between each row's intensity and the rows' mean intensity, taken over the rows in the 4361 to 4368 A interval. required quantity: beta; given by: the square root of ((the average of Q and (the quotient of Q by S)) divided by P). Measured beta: 0.50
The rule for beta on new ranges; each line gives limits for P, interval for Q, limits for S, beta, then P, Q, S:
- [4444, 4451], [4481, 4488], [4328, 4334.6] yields 0.27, 0.58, 0.08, 10.5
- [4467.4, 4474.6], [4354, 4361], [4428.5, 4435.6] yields 0.47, 0.39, 0.16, 11.2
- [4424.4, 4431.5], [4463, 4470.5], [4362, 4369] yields 0.50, 0.57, 0.26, 9.7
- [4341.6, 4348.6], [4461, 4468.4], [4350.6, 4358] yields 0.78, 0.45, 0.50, 10.2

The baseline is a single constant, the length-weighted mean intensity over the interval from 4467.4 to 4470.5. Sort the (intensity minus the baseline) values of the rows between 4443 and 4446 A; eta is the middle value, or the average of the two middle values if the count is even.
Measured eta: -0.3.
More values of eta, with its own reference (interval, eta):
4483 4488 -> 1.1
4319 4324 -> -0.9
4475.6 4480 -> 1.2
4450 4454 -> 0.0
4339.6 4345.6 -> -1.7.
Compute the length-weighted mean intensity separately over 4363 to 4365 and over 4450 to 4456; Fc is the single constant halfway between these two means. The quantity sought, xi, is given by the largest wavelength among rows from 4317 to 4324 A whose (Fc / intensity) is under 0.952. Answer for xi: 4320.20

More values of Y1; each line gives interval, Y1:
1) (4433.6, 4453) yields 1.13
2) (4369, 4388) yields 0.99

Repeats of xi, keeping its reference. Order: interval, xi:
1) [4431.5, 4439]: 4438.17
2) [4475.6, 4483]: 4482.33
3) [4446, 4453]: 4452.50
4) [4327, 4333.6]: 4333.15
